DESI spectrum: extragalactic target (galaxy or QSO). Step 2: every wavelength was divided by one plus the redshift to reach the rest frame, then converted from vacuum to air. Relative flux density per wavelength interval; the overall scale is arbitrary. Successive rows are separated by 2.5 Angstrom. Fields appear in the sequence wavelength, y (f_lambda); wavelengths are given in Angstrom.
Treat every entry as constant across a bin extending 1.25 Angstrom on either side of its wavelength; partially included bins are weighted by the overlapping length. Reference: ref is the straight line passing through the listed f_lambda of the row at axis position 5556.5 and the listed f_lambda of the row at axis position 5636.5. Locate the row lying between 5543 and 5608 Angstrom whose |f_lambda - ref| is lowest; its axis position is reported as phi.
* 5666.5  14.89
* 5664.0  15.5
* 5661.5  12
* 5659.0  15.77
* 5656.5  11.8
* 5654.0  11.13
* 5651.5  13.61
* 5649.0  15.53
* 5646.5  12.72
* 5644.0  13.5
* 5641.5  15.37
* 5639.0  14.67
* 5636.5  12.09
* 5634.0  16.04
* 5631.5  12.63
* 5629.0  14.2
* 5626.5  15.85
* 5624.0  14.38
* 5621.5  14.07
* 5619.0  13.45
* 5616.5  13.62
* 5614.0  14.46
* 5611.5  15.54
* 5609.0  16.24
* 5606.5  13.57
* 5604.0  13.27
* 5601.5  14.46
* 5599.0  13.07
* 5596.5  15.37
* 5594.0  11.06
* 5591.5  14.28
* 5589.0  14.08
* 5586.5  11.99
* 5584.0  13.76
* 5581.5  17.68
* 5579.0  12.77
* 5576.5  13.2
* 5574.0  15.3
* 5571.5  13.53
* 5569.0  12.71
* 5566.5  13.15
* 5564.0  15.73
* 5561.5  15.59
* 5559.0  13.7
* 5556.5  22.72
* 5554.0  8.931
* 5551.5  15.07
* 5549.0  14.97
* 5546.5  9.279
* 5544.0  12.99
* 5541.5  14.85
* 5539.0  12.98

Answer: 5556.5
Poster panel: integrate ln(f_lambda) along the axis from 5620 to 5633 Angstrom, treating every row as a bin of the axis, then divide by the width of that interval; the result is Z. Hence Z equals 2.65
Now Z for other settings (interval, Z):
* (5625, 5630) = 2.71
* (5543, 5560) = 2.59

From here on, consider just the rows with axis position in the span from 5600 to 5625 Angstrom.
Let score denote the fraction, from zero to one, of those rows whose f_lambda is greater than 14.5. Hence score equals 0.2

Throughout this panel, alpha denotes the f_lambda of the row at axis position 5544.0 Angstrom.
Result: 12.99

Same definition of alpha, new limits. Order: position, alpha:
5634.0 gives 16.04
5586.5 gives 11.99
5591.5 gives 14.28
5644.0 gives 13.5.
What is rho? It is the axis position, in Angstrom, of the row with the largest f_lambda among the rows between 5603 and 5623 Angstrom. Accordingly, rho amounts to 5609.0 Angstrom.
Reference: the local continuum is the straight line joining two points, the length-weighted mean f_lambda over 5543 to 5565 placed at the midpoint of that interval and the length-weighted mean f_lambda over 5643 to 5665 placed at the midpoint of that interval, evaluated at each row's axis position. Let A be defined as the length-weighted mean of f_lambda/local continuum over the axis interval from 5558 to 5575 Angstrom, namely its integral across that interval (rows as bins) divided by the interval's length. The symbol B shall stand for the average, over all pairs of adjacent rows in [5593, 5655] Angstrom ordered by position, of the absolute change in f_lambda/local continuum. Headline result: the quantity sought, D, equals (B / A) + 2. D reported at 2.12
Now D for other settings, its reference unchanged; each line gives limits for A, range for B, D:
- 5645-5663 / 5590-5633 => 2.11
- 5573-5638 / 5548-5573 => 2.27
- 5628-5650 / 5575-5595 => 2.16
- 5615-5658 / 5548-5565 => 2.36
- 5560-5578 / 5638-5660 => 2.14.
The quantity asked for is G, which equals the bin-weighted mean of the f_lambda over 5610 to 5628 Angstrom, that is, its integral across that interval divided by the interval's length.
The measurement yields 14.5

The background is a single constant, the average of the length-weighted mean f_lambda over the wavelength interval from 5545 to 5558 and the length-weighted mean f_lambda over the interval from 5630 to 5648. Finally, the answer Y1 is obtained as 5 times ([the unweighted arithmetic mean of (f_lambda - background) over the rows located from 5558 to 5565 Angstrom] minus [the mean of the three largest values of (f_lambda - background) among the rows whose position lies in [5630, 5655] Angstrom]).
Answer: -3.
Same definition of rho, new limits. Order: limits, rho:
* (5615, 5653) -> 5634.0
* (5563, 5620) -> 5581.5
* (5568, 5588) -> 5581.5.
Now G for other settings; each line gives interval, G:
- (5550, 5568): 15.0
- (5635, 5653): 13.9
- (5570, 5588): 14.0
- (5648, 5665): 13.6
